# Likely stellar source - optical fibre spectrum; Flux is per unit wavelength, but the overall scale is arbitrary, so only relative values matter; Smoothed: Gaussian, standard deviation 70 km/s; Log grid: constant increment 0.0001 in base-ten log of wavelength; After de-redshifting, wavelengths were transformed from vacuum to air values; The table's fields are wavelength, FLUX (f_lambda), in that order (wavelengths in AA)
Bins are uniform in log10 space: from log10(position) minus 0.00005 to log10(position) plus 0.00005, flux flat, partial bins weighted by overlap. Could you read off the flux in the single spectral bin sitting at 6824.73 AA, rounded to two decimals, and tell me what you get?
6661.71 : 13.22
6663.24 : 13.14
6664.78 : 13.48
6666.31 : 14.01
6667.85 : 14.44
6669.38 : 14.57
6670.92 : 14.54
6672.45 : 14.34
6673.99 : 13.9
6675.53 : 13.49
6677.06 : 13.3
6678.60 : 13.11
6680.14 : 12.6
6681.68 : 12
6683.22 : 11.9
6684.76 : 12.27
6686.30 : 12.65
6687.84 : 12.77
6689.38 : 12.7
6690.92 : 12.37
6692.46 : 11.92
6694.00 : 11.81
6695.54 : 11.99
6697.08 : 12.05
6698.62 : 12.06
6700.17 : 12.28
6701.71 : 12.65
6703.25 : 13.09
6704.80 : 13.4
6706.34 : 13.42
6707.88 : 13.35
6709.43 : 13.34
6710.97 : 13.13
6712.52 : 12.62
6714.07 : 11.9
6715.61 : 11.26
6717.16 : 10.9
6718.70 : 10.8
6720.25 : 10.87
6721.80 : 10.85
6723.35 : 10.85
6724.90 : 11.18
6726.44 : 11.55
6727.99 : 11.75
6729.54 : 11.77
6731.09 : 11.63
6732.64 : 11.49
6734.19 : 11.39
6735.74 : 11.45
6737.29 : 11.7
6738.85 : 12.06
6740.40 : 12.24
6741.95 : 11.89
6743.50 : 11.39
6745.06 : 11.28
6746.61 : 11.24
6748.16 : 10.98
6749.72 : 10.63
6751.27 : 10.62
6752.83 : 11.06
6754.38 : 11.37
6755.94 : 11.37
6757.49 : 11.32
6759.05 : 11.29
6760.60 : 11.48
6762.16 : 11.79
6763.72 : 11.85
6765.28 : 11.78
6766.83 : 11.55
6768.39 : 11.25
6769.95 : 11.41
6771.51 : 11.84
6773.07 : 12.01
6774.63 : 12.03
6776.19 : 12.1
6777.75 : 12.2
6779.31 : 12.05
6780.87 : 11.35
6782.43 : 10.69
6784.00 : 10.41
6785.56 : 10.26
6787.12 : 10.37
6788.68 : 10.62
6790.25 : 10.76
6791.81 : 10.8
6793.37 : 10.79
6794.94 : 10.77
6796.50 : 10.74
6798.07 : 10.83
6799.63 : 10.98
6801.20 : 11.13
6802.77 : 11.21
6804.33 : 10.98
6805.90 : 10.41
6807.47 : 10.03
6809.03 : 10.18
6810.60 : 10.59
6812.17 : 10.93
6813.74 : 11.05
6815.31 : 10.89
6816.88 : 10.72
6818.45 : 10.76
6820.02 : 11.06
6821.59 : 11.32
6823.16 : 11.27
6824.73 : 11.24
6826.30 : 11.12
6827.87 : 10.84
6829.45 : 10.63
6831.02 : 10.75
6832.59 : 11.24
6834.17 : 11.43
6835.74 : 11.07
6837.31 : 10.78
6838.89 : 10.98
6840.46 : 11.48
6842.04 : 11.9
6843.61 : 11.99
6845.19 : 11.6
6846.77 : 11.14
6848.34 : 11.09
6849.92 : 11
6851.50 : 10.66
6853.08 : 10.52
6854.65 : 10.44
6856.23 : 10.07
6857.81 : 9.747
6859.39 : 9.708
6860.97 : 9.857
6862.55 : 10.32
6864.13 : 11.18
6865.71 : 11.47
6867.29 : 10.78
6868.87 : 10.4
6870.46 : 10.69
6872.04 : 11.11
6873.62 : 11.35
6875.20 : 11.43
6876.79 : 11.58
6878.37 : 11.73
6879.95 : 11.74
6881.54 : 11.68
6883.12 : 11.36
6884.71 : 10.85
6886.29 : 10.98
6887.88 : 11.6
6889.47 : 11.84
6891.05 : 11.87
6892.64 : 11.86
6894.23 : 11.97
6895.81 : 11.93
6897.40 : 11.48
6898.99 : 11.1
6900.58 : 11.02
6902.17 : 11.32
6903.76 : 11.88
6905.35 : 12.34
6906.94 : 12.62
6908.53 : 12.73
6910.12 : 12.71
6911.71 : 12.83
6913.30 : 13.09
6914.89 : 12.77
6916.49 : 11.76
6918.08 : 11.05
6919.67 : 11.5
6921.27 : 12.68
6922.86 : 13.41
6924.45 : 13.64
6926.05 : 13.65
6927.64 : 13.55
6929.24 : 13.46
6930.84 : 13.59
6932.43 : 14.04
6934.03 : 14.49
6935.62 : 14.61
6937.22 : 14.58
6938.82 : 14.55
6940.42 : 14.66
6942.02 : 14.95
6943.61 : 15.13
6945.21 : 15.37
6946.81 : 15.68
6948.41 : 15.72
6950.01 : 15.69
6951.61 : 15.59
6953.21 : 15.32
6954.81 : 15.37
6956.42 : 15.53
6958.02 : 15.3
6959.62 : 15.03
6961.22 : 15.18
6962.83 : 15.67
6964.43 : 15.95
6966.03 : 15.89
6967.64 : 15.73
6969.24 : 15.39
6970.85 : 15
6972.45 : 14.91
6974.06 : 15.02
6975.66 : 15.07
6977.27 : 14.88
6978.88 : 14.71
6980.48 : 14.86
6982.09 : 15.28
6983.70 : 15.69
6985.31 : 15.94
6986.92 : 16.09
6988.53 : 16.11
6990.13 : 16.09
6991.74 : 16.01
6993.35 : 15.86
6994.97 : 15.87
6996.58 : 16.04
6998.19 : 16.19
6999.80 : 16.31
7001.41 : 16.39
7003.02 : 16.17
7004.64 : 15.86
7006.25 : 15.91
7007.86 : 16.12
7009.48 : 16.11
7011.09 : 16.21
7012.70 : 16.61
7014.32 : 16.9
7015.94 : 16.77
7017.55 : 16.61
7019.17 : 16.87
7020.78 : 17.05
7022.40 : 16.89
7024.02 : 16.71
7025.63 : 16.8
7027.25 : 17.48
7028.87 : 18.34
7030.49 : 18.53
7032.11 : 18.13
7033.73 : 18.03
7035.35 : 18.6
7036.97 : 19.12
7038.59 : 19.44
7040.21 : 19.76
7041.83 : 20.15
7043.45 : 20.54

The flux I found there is 11.24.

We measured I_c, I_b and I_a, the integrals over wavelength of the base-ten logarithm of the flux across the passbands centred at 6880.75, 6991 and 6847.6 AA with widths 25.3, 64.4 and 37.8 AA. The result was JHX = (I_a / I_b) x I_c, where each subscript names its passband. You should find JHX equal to 14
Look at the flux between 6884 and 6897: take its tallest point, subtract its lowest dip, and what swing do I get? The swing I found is 1.12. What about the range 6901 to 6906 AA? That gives 1.02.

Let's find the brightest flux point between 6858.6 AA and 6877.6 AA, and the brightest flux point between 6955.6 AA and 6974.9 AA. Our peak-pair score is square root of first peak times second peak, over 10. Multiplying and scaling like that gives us 1.36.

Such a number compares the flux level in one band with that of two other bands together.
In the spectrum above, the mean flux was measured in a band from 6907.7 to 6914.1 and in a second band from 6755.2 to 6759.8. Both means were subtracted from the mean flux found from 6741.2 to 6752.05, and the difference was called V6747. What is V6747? -13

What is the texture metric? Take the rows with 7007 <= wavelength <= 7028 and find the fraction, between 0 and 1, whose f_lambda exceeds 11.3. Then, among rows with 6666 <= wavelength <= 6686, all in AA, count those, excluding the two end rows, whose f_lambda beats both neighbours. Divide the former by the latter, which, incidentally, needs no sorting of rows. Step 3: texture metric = 1.0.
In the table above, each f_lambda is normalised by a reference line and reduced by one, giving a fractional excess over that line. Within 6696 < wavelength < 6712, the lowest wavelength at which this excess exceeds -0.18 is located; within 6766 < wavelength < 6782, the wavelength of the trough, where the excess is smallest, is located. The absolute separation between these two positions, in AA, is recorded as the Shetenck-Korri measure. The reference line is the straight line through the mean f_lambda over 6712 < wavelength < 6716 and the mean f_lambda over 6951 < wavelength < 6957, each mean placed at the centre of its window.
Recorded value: 83.8 AA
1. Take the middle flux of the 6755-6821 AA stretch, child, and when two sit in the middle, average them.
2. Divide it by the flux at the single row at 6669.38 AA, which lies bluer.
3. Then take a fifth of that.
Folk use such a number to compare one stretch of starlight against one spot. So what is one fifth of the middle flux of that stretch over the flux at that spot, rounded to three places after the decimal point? 0.151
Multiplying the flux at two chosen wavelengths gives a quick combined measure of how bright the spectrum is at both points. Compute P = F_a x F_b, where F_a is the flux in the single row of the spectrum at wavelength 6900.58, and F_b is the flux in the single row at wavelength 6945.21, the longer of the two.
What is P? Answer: 169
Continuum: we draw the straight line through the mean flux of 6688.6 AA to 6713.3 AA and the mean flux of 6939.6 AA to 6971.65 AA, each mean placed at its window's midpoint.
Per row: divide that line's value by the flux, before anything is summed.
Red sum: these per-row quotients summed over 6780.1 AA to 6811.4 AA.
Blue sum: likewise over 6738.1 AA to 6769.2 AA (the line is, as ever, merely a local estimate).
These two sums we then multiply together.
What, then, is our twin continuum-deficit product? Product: 593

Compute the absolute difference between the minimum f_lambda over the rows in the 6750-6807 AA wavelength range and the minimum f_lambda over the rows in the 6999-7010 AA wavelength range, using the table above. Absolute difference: 5.6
